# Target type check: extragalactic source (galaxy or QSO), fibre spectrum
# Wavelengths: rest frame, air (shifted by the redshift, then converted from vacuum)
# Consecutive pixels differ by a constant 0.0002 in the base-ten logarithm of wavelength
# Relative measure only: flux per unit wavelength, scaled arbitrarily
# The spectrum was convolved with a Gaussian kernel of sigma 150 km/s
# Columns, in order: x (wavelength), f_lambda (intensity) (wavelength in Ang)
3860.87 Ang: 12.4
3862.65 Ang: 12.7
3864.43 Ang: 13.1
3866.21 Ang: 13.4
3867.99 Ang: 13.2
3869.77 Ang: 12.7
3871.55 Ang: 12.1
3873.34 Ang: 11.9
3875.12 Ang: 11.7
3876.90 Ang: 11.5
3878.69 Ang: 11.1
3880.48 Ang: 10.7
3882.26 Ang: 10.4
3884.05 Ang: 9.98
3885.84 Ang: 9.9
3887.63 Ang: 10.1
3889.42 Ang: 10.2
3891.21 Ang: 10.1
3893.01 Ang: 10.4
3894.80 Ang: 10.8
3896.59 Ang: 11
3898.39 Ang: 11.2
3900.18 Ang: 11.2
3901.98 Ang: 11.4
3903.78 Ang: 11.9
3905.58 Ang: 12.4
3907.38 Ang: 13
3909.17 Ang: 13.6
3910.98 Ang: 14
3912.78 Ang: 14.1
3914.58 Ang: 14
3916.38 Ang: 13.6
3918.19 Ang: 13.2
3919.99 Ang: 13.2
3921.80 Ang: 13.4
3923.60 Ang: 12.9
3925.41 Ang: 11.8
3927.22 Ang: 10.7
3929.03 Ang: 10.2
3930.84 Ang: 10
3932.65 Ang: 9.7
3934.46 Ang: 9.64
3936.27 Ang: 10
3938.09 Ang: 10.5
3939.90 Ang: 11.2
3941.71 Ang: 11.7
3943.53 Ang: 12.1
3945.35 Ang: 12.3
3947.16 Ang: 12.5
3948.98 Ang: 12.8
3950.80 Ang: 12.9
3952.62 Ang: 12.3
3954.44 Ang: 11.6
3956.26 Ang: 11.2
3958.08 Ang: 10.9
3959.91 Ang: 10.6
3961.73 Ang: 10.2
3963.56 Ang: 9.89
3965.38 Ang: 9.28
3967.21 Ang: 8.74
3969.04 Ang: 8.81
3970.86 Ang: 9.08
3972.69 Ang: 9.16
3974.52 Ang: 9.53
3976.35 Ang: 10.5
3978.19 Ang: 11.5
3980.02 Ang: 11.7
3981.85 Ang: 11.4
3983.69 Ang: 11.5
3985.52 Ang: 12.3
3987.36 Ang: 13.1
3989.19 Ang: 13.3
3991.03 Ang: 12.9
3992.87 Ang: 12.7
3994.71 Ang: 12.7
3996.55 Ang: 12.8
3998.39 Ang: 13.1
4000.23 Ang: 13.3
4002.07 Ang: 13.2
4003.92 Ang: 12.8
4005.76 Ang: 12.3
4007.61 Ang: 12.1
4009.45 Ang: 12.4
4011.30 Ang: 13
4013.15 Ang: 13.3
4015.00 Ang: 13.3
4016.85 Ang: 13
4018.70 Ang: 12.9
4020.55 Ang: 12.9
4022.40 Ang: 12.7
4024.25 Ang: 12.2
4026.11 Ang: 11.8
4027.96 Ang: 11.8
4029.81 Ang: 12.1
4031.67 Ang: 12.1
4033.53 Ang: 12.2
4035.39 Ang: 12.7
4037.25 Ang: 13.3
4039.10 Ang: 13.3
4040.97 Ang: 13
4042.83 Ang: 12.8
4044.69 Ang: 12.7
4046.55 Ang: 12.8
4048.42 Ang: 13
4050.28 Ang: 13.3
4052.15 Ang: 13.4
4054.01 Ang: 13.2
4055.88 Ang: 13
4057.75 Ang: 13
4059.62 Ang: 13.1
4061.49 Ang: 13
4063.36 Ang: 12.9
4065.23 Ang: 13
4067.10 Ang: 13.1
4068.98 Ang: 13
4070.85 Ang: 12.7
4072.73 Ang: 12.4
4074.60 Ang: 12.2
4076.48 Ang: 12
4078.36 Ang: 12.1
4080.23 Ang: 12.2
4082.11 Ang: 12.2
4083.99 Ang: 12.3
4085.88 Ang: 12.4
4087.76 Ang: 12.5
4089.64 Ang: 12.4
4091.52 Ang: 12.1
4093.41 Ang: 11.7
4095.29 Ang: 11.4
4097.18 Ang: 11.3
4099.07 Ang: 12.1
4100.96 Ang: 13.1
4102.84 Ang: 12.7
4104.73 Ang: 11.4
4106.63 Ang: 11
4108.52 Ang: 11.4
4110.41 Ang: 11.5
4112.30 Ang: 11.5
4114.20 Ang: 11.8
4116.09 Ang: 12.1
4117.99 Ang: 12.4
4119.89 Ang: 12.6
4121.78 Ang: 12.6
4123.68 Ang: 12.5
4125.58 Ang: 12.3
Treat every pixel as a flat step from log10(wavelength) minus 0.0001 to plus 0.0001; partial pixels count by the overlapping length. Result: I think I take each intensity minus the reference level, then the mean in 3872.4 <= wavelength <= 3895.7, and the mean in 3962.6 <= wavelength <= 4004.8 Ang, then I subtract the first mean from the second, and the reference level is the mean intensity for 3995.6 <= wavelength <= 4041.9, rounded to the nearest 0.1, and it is 0.8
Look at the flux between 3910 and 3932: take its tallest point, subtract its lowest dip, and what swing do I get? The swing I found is 4.1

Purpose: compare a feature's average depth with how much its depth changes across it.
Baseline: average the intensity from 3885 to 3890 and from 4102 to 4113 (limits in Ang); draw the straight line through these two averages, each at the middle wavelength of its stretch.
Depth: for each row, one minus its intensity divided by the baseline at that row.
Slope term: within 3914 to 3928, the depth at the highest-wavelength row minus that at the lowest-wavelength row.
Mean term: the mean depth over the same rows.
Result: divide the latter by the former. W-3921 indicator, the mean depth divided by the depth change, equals -1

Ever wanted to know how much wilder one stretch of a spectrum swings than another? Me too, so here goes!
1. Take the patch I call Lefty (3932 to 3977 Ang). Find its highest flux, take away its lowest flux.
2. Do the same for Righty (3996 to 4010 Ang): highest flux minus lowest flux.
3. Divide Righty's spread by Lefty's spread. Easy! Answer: 0.3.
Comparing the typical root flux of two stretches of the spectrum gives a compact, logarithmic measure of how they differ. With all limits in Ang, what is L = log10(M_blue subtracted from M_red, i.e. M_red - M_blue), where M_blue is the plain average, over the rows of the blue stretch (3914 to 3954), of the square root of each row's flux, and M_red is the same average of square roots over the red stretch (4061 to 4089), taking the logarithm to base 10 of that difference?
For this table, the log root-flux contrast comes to -0.98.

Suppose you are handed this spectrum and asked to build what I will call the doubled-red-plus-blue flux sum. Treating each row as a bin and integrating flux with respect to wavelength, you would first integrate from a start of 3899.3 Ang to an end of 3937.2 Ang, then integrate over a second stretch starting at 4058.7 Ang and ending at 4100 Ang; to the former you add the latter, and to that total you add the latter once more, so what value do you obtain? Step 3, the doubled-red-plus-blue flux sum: 1480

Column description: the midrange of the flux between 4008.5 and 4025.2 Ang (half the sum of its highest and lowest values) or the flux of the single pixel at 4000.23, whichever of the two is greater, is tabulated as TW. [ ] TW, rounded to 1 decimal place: 13.3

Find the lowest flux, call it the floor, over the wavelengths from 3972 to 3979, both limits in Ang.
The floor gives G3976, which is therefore 9.16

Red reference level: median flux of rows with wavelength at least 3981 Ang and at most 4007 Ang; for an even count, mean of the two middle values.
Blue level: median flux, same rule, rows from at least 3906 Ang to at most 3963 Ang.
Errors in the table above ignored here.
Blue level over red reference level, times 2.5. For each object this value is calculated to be 2.36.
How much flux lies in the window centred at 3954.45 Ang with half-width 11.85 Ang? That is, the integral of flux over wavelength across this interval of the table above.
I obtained 271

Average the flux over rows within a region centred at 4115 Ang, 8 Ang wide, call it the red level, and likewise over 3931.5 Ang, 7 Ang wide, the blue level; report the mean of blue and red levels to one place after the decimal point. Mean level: 10.9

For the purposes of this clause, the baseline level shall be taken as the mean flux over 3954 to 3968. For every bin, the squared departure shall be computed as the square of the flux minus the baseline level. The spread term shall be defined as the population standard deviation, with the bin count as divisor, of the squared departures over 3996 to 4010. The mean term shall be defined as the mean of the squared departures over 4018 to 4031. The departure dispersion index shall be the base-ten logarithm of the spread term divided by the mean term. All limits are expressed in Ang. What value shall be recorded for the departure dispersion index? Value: -0.34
